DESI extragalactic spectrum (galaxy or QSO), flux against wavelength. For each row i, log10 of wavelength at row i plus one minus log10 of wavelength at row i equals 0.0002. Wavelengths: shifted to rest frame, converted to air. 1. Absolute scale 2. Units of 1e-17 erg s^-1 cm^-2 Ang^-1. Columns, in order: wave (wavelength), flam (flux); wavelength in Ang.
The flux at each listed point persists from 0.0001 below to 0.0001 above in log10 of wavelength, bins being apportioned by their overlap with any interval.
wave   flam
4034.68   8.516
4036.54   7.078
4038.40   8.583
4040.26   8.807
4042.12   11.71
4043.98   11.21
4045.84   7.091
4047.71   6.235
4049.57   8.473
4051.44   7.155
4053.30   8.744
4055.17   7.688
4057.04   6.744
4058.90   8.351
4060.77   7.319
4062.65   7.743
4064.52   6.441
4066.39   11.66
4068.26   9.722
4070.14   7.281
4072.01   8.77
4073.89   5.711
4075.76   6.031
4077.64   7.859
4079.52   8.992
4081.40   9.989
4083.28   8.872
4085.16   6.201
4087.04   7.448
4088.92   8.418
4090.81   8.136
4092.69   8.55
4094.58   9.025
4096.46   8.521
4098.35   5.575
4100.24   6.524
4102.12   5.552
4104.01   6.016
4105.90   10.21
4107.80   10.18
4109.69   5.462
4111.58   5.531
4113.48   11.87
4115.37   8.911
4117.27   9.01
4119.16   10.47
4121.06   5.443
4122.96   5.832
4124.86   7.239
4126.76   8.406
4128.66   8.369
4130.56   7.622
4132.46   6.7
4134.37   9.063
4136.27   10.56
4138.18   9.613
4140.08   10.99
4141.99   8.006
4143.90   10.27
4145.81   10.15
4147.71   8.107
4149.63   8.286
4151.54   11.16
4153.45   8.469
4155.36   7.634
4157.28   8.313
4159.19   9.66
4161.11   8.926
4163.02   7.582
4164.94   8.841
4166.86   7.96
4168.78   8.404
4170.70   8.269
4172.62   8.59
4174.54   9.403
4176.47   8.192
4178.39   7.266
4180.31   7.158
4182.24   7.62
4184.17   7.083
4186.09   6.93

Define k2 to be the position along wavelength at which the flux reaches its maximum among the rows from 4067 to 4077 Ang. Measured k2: 4068.26 Ang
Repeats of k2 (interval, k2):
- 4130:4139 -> 4136.27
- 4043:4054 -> 4043.98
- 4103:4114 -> 4113.48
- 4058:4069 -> 4066.39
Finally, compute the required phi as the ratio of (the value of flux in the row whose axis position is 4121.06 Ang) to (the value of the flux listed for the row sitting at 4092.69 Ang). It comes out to 0.64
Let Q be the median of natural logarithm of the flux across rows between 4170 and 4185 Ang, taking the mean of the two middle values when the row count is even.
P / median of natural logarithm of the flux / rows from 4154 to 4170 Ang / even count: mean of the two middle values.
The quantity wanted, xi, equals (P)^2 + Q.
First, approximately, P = 2.12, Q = 2.07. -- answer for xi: 6.58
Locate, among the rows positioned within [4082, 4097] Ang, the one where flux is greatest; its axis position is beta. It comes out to 4094.58 Ang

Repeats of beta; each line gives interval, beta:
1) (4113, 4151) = 4113.48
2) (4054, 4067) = 4066.39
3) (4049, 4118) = 4113.48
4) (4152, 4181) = 4159.19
